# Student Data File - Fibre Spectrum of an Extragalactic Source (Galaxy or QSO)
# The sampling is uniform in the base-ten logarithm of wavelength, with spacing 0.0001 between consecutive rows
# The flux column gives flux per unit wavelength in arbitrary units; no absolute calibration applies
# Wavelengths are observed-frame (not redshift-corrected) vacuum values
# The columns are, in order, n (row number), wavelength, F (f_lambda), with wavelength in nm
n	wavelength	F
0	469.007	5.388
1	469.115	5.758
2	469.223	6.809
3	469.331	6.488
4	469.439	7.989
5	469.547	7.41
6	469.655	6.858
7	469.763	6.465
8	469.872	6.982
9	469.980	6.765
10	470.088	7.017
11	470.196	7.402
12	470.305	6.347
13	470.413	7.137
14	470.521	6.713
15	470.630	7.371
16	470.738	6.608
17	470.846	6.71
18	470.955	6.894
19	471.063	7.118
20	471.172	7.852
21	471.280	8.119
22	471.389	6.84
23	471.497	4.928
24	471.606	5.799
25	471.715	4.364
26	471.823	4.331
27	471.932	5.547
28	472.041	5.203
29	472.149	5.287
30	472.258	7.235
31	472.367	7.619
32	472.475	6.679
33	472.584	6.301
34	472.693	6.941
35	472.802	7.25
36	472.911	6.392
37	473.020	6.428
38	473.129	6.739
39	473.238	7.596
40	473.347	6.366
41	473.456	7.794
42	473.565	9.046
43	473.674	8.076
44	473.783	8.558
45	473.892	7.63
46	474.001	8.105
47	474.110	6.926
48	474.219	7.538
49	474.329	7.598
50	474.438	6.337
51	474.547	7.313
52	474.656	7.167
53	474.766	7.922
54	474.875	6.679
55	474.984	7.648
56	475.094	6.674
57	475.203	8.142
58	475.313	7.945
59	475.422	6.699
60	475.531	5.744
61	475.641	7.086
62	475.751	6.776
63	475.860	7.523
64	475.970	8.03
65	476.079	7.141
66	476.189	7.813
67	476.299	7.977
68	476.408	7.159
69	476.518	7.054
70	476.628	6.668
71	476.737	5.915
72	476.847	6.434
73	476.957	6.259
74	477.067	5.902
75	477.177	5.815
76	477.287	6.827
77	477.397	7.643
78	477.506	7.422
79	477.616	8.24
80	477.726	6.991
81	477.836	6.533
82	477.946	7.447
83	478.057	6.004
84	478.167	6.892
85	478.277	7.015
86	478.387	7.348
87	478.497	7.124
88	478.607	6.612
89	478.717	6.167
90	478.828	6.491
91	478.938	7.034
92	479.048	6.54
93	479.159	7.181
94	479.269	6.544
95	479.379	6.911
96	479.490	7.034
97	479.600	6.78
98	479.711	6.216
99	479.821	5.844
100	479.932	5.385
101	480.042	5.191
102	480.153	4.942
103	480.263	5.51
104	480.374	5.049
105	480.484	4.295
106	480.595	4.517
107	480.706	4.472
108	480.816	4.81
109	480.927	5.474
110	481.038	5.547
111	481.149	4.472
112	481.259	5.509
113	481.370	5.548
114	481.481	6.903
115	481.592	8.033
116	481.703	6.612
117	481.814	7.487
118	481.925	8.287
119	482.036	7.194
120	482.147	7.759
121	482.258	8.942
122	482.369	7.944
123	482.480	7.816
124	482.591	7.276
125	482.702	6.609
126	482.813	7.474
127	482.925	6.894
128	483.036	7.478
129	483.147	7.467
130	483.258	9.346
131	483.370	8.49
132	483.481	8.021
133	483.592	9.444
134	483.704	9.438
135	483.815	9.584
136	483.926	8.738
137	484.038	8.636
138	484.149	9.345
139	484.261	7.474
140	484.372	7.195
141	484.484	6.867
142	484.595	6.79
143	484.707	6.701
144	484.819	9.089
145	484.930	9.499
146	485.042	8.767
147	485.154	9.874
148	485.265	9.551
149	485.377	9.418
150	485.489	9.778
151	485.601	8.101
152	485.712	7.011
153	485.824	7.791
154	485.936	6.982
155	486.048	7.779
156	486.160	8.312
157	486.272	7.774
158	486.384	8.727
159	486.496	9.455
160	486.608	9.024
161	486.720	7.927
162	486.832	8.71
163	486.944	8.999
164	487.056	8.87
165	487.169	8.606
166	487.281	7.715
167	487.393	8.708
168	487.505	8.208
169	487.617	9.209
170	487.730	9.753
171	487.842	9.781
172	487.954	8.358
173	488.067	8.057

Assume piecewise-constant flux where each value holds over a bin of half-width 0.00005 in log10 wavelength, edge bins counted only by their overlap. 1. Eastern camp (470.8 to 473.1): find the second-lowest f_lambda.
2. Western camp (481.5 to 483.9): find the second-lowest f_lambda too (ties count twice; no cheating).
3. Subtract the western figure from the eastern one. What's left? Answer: -2.2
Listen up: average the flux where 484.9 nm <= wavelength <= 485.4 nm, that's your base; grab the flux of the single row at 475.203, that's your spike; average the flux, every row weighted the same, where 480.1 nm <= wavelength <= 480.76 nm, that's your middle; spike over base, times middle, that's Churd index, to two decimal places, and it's 4.15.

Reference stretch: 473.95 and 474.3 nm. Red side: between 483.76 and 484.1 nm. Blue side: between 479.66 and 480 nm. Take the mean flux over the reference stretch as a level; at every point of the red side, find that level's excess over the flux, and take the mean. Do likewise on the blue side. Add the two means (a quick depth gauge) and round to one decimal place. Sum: 0.2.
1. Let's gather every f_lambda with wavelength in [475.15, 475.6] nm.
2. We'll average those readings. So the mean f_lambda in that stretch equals 7.13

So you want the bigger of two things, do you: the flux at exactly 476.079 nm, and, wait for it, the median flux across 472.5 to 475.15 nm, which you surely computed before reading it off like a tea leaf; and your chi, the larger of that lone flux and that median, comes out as 7.3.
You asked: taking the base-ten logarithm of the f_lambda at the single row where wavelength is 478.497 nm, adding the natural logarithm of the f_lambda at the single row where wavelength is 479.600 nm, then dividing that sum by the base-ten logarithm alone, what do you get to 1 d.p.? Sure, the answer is 3.2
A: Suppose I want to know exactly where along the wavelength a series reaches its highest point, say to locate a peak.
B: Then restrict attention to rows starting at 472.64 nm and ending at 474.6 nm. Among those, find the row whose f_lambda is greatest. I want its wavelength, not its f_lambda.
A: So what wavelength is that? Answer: 473.565 nm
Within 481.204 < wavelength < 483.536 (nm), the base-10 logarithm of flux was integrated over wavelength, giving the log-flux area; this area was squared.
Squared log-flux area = 4.1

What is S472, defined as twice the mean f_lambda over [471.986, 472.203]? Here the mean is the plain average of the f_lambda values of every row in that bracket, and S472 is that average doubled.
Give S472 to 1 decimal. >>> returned 10.5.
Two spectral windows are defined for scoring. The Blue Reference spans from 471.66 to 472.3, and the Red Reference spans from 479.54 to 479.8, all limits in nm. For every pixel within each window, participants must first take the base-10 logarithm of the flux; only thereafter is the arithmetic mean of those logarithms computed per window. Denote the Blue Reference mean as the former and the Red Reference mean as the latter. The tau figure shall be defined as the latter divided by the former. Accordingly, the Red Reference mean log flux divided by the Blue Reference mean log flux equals 1.13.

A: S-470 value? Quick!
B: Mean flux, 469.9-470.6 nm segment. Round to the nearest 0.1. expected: 6.9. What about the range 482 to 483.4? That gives 7.7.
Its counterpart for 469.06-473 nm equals 6.6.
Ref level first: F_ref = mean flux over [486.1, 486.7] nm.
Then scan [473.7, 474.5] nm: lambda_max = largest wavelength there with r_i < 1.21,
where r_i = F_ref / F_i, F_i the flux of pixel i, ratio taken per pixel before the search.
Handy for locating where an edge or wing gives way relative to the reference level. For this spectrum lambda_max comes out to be 474.329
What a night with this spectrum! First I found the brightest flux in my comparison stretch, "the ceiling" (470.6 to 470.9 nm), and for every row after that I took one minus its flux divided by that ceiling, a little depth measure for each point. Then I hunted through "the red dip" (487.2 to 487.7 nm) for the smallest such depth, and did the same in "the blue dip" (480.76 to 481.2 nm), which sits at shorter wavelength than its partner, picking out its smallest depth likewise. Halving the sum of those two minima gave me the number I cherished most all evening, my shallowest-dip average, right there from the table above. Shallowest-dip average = 0.00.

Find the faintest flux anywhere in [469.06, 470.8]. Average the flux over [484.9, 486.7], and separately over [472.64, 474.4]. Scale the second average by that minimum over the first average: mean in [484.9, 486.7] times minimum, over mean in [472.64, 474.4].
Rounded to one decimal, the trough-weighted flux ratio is 6.7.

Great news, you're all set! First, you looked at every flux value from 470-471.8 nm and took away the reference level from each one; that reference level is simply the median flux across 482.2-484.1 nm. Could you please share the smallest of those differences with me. -3.7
